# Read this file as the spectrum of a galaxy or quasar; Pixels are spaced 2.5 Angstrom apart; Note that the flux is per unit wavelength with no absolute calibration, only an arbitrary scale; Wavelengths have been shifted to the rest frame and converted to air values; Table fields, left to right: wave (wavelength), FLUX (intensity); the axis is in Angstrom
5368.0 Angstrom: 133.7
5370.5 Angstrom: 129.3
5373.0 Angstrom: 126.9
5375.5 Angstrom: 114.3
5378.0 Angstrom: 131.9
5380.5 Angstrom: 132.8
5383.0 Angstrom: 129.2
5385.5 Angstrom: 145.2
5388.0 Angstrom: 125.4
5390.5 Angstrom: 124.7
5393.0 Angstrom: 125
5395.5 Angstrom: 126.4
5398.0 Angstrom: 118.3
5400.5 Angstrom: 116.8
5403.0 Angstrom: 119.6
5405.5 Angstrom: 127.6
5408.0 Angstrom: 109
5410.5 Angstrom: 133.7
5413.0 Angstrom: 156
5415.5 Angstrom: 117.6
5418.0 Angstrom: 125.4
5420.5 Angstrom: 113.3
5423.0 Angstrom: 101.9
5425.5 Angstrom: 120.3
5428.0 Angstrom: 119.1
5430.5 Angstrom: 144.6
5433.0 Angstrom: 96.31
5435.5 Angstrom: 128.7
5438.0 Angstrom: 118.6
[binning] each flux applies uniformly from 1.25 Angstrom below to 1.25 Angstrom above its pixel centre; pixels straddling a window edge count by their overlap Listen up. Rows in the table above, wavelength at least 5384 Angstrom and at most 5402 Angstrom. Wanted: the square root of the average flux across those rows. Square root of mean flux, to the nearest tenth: 11.2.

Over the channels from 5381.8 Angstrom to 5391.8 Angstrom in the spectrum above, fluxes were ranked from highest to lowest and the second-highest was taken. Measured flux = 129.2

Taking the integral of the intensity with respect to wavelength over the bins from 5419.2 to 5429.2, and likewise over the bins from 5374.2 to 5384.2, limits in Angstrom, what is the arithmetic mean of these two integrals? 1204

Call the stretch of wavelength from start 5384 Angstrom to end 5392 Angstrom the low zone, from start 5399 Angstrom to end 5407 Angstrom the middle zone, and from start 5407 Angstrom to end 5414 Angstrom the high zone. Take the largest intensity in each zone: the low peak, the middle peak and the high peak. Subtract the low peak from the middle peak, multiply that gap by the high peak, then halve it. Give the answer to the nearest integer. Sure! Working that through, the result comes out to -1373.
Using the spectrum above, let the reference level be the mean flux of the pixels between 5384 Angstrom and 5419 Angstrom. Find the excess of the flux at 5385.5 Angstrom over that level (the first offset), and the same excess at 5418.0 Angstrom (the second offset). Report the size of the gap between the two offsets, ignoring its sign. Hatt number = 20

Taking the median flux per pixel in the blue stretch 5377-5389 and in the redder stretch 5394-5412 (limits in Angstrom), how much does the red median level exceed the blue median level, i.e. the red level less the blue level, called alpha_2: -12.3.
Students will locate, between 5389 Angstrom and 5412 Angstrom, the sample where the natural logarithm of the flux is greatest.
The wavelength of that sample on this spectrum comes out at 5410.5 Angstrom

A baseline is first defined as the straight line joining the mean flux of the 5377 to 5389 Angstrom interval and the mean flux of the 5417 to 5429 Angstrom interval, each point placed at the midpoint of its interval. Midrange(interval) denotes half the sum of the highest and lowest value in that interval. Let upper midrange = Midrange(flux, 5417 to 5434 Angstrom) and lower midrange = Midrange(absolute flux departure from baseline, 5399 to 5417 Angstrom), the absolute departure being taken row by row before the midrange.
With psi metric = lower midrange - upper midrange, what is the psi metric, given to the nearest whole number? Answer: -102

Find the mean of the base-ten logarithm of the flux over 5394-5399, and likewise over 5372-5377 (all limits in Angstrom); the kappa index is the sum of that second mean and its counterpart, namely 4.17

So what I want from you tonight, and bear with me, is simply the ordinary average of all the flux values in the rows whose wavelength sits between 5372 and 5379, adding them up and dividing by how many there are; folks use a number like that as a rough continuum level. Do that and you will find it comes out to 124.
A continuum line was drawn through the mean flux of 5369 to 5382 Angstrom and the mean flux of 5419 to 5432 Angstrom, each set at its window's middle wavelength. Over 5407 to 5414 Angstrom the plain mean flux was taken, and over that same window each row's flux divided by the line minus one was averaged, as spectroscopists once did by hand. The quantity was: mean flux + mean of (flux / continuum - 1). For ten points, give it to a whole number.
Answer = 133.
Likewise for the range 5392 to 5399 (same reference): 123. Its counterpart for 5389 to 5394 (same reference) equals 125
